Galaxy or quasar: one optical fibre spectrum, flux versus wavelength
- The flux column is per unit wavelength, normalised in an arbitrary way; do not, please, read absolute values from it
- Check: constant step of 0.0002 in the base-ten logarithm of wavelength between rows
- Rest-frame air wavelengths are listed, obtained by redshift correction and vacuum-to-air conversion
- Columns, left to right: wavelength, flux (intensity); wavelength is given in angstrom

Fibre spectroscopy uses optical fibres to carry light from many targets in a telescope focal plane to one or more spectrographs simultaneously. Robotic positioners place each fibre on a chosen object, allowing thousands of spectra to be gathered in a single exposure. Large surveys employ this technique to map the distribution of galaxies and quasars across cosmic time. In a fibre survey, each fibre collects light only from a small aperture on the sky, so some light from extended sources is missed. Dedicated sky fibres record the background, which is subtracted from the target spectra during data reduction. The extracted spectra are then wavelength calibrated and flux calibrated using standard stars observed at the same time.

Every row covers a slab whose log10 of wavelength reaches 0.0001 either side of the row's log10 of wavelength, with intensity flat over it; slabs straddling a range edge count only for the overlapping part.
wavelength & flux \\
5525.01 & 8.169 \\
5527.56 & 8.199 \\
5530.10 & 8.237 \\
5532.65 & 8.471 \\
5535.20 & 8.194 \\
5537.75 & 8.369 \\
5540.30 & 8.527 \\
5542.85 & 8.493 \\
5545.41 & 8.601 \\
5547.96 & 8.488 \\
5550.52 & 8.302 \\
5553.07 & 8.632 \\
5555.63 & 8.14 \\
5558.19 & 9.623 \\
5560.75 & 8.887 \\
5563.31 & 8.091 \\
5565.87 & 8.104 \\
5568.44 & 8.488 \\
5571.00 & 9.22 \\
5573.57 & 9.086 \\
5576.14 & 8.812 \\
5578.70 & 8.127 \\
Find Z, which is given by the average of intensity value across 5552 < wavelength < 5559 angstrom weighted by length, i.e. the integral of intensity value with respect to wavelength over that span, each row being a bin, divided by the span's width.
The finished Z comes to 8.7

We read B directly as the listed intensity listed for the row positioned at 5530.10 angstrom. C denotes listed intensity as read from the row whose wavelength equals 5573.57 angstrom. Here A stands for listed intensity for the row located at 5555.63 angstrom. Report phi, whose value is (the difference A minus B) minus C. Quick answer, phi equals -9.2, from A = 8.14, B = 8.237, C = 9.086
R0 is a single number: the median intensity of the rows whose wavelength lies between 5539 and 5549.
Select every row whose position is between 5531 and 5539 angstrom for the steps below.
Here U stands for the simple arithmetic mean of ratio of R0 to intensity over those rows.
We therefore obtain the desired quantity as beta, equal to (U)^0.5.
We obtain 1.010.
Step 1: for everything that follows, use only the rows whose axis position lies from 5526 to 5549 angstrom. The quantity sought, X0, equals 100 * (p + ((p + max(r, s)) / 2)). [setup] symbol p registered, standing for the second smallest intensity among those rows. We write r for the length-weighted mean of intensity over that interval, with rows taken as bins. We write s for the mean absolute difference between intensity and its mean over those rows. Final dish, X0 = 1649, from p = 8.199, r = 8.39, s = 0.13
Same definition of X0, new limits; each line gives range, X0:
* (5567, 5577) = 1766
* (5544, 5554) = 1698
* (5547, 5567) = 1643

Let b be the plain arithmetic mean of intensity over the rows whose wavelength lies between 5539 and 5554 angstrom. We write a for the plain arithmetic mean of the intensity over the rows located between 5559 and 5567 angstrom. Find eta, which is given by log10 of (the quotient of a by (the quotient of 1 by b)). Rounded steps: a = 8.36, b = 8.51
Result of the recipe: 1.85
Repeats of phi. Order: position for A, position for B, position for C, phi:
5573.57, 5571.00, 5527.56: -8.3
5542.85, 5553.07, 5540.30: -8.7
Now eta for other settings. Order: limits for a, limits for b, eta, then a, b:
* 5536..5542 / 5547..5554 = 1.85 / 8.45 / 8.47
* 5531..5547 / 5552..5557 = 1.85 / 8.44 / 8.39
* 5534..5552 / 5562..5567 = 1.83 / 8.42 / 8.10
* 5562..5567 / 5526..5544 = 1.83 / 8.10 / 8.36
